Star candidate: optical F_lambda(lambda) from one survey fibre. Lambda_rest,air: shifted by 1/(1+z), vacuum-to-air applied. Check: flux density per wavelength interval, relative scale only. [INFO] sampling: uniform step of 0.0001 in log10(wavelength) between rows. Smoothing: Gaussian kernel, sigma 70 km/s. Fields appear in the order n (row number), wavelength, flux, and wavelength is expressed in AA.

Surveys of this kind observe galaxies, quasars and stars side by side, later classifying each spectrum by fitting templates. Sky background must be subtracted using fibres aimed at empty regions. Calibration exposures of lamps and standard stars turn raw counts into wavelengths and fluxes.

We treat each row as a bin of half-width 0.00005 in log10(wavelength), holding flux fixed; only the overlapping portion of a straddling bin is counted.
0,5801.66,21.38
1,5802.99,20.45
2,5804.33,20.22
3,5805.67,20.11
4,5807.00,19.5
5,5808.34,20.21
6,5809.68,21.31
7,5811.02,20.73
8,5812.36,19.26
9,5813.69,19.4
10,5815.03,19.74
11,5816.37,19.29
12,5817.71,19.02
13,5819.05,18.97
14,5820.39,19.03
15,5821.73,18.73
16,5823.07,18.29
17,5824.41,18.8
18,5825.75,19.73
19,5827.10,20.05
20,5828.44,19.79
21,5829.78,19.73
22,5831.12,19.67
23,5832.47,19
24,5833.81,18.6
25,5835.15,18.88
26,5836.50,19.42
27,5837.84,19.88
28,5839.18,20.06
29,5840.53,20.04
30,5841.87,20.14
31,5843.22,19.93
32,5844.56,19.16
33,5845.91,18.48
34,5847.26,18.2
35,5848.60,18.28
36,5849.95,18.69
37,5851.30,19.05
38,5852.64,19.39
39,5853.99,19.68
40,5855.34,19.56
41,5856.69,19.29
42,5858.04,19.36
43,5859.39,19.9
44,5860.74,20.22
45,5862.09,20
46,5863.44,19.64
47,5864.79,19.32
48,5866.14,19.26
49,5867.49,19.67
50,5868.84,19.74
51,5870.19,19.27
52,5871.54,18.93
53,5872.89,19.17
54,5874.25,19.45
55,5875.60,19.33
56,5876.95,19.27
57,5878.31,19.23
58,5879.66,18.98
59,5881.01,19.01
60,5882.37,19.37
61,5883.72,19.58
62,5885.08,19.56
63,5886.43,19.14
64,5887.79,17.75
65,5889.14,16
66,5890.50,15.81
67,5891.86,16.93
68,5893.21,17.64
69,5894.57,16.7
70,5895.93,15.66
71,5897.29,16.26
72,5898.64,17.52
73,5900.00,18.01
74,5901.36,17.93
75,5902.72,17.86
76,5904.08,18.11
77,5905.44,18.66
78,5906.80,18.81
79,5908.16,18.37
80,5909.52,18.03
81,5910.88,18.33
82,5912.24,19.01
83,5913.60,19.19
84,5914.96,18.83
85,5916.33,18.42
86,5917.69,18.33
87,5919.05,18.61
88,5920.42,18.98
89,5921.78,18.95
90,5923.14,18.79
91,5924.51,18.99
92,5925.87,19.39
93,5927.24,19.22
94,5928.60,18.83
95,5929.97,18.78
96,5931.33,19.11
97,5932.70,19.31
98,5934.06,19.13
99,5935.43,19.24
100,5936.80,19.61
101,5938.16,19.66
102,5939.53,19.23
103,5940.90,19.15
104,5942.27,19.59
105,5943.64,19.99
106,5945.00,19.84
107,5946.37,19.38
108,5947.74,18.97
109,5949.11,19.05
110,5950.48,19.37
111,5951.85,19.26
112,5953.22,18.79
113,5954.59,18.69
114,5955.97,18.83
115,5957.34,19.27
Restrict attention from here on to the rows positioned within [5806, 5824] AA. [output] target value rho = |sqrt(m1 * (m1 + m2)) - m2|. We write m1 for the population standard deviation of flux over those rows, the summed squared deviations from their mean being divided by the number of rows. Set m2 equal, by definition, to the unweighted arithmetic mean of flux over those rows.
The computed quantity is 15.5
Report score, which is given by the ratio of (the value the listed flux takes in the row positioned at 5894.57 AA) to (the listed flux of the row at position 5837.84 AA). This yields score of 0.84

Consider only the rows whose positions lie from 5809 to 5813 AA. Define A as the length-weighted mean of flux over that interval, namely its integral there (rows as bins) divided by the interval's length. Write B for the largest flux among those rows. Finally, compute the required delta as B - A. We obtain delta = 0.9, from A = 20.4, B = 21.31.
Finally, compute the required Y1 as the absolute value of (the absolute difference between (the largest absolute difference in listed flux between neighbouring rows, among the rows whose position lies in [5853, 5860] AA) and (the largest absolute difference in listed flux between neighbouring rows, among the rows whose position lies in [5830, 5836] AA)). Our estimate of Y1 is 0.13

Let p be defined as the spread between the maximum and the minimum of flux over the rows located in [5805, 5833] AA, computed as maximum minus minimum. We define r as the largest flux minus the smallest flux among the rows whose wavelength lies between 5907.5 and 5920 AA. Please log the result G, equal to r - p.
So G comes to -2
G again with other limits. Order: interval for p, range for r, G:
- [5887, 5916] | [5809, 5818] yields -1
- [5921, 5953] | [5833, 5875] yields 1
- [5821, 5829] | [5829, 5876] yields 0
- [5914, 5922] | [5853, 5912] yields 4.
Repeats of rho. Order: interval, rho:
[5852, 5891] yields 14.7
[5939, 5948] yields 16.8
